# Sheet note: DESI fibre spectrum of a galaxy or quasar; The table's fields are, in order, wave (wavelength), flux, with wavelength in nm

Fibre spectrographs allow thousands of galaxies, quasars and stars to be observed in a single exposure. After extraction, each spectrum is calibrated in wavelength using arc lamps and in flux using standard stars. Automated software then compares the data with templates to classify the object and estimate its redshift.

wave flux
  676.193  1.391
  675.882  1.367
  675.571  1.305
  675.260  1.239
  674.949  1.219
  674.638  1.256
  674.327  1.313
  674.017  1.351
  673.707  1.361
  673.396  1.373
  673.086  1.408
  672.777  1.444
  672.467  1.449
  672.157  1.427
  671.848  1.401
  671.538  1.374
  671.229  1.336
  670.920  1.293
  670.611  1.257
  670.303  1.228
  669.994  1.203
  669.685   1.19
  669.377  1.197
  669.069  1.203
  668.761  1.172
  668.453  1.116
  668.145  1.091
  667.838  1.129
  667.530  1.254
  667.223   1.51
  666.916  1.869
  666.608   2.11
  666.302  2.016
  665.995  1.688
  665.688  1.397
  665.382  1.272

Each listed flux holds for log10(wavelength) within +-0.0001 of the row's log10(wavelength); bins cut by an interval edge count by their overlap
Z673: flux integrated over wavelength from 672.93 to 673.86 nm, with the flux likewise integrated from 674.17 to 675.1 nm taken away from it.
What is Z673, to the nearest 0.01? 0.11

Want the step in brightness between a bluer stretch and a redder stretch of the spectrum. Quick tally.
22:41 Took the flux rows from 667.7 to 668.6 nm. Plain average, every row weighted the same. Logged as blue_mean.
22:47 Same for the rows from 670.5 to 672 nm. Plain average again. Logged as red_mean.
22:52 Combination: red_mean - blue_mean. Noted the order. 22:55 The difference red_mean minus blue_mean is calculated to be 0.22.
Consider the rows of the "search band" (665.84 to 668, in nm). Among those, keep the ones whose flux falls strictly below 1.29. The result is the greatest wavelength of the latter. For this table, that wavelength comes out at 667.838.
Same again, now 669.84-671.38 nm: 670.611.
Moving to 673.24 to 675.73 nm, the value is 675.260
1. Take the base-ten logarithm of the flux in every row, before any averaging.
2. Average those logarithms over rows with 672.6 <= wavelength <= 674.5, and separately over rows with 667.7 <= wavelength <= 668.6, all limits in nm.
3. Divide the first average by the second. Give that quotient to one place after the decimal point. 3.0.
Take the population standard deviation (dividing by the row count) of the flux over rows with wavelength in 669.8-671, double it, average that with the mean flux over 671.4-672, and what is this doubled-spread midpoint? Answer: 0.727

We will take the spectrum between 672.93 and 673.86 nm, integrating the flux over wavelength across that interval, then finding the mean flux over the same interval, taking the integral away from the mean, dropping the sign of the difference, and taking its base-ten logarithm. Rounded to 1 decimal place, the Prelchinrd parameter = -1.0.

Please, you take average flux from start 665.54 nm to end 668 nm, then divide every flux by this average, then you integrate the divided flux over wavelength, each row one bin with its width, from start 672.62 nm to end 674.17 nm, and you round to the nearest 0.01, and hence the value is 1.33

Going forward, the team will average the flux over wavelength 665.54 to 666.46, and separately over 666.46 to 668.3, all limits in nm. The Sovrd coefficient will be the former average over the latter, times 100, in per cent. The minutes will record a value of 114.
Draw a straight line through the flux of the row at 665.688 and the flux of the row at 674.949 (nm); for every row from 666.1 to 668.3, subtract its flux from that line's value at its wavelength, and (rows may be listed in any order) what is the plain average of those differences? -0.20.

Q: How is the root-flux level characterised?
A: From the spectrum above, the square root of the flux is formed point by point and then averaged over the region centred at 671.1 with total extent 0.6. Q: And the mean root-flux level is 1.15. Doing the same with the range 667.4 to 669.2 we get 1.08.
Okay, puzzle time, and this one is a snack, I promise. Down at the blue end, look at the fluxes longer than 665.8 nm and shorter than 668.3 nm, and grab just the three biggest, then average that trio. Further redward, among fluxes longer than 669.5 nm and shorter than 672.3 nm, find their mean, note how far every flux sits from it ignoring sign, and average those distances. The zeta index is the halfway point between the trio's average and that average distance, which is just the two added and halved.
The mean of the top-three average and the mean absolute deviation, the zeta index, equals 1.0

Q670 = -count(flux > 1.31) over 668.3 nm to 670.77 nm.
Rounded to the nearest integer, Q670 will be 0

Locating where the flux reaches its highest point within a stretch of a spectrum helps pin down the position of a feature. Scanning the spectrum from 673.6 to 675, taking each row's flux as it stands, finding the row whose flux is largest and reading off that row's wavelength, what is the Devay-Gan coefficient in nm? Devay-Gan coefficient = 673.707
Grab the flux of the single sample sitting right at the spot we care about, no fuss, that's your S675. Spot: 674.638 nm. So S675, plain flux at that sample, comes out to 1.256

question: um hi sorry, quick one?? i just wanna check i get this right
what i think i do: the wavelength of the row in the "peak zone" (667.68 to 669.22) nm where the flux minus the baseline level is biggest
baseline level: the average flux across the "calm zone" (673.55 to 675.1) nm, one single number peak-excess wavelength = 669.069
